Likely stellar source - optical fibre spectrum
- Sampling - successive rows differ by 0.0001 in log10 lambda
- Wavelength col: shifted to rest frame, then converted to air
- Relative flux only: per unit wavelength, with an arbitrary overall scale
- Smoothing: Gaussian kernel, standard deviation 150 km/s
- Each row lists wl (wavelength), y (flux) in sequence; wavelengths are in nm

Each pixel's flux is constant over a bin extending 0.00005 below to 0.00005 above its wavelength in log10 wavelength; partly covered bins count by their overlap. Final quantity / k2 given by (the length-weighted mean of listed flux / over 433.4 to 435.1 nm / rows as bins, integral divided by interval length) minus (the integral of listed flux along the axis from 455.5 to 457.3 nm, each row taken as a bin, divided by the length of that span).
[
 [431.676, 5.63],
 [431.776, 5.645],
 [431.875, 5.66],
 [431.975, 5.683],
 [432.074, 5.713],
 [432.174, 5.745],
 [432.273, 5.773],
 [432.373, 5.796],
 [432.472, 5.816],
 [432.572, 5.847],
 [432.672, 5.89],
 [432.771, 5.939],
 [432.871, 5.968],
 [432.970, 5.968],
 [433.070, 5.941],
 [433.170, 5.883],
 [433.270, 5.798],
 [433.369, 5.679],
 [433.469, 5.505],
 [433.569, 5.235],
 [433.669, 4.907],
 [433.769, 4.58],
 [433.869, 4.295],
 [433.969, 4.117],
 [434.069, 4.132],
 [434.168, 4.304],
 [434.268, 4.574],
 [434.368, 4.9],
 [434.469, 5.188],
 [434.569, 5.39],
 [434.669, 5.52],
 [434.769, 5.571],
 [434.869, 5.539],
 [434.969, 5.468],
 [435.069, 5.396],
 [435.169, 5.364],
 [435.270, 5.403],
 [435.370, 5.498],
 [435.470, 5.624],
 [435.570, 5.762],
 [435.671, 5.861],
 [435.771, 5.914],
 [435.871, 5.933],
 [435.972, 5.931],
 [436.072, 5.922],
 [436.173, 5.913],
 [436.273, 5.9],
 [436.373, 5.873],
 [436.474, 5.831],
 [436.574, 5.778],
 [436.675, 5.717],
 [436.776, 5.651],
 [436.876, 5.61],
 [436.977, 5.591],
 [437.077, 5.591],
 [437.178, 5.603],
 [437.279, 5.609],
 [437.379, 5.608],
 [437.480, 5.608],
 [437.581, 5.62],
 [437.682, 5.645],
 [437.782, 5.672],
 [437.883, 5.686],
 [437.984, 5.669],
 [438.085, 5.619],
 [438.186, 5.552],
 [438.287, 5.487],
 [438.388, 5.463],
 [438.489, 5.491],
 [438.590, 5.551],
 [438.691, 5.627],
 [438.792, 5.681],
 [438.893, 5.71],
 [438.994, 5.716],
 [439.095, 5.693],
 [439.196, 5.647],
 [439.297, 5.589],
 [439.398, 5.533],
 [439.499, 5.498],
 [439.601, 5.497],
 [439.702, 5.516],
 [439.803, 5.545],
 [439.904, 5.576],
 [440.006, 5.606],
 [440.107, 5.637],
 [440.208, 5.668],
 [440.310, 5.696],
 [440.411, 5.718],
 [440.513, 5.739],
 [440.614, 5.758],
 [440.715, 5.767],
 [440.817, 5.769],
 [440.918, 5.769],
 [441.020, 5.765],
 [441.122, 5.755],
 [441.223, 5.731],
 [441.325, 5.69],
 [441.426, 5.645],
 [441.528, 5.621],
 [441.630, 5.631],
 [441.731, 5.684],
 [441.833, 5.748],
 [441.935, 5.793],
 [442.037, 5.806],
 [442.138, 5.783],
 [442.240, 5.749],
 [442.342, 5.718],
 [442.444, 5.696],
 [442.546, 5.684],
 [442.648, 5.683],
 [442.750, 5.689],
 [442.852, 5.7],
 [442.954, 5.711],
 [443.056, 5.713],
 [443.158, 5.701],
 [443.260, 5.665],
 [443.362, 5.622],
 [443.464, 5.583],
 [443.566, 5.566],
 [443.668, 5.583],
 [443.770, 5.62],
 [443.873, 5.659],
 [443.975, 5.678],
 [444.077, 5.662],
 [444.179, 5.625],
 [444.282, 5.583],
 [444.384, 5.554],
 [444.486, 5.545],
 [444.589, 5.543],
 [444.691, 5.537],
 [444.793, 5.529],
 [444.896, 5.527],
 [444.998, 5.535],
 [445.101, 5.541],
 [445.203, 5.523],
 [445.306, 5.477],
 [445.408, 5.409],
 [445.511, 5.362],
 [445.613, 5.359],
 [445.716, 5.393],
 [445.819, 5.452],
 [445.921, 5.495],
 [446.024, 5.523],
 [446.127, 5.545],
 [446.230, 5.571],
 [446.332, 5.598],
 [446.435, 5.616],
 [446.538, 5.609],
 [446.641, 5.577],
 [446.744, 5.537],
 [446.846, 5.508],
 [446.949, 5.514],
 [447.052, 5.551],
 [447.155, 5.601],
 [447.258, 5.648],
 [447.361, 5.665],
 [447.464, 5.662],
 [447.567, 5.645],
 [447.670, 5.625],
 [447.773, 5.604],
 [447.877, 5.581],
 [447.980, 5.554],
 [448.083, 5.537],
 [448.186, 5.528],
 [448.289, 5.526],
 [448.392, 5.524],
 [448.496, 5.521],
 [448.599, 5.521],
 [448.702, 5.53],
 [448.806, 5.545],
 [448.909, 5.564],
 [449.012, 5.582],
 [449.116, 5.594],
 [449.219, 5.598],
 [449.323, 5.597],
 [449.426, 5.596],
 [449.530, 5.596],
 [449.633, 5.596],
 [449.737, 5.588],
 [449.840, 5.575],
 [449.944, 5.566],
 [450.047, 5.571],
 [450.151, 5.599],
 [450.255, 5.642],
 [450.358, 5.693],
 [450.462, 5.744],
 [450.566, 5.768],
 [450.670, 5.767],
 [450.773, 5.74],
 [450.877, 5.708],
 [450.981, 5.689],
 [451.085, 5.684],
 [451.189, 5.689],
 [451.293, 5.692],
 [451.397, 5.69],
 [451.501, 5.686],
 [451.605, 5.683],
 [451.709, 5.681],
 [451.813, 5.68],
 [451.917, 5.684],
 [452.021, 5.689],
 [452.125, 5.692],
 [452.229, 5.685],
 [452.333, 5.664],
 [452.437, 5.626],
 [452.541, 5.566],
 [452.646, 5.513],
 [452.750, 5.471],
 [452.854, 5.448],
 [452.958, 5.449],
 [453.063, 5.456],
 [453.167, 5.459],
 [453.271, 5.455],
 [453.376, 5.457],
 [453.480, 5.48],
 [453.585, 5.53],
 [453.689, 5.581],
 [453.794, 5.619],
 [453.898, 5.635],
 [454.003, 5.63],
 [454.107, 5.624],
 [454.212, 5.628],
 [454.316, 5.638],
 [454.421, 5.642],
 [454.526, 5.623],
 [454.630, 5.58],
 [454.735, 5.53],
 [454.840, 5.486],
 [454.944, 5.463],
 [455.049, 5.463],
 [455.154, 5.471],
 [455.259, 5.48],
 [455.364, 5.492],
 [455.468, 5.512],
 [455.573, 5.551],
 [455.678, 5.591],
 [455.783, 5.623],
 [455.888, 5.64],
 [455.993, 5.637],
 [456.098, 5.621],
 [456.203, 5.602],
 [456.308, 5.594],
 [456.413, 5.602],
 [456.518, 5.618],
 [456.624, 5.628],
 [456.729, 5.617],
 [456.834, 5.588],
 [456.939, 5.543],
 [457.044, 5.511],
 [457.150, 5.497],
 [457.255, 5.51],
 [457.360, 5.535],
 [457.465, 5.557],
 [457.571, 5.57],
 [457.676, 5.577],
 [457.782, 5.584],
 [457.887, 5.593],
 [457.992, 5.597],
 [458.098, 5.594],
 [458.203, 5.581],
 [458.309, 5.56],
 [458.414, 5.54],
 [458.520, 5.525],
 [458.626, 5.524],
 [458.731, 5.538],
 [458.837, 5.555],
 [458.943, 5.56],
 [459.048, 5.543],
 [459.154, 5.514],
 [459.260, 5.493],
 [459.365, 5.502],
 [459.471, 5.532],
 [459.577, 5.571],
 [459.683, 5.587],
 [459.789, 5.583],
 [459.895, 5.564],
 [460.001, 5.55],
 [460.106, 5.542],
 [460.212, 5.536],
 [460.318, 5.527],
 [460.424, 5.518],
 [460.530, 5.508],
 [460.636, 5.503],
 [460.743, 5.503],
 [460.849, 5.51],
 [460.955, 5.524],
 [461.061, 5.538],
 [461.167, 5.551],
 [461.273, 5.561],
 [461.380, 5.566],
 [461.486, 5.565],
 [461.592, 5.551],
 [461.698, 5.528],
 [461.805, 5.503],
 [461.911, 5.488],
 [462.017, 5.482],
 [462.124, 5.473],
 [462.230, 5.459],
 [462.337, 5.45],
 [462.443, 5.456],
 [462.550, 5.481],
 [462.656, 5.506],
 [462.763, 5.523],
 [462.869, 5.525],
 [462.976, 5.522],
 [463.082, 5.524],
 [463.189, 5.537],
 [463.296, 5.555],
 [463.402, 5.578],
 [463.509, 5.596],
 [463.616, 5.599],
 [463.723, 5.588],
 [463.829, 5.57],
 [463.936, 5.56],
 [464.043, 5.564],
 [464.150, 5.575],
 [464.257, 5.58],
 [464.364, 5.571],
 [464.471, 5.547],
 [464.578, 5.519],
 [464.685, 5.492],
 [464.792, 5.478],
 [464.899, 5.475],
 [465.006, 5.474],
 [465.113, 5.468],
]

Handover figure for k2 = -0.6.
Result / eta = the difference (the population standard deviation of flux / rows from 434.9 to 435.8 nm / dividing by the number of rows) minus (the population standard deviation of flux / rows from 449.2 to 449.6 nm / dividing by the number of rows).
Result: 0.20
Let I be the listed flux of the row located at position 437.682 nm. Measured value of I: 5.645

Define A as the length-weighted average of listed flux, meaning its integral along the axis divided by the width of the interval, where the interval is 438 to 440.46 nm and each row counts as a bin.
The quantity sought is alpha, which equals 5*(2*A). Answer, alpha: 56.0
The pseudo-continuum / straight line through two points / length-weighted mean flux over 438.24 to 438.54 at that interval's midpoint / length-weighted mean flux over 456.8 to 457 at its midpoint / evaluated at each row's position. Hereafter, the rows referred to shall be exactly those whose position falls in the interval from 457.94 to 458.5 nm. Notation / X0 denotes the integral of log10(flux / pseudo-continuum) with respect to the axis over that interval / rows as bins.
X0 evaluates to -0.0004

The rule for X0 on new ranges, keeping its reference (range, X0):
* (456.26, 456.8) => 0.0017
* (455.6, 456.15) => 0.0022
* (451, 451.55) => 0.0061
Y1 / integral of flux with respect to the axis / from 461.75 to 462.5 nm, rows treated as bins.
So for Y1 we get 4.1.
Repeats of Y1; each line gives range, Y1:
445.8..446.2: 2.2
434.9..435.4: 2.7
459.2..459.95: 4.2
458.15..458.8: 3.6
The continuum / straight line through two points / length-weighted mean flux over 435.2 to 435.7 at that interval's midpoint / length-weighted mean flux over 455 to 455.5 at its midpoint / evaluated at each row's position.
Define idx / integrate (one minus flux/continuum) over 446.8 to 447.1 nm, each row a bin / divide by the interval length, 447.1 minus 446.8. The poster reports 0.002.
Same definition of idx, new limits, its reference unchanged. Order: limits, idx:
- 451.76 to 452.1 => -0.033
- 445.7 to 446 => 0.015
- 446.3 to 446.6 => -0.013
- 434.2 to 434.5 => 0.138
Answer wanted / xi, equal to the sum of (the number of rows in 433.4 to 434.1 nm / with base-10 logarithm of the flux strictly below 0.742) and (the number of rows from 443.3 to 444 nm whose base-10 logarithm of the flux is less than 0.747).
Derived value 10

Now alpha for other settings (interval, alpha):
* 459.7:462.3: 55.3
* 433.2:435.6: 51.6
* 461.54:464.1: 55.3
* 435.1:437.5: 57.1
